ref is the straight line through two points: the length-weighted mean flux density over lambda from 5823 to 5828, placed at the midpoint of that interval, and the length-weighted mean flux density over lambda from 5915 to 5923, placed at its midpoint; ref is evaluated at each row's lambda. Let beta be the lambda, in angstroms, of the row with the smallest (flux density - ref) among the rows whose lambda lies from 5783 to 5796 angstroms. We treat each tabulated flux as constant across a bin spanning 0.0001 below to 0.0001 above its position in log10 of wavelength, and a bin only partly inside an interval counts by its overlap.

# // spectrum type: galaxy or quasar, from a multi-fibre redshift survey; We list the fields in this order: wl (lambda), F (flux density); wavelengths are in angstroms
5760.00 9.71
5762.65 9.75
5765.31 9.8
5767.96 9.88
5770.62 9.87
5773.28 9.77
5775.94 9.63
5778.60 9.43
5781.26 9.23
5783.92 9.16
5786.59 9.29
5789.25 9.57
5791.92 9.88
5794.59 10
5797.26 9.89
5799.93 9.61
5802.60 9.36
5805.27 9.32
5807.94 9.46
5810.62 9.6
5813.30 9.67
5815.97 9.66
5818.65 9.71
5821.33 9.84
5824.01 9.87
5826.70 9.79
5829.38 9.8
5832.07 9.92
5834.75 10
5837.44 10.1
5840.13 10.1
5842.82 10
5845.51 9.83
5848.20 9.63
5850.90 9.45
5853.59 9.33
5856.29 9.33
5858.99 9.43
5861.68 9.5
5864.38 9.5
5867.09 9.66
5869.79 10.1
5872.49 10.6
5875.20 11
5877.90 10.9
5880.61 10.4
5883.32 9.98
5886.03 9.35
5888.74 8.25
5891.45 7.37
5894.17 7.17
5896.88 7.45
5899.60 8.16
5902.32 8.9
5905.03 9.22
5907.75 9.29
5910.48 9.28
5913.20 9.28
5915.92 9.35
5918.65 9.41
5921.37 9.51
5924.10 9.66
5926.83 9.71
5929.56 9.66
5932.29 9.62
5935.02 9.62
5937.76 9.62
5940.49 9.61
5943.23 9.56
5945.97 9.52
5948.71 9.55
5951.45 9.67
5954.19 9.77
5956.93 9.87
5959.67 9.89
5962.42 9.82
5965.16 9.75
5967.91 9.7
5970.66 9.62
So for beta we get 5783.92 angstroms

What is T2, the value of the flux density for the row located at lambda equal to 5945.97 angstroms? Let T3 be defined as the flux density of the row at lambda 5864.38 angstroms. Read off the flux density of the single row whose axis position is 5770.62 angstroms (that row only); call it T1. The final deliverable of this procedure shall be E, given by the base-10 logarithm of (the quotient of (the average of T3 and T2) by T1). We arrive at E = -0.02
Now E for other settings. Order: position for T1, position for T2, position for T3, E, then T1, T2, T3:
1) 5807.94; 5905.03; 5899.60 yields -0.04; 9.46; 9.22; 8.16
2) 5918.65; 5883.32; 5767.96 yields 0.02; 9.41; 9.98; 9.88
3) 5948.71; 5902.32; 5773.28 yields -0.01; 9.55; 8.9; 9.77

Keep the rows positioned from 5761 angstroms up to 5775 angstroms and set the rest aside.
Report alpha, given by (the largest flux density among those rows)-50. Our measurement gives -40.1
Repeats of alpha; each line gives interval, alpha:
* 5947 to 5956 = -40.2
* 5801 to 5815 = -40.3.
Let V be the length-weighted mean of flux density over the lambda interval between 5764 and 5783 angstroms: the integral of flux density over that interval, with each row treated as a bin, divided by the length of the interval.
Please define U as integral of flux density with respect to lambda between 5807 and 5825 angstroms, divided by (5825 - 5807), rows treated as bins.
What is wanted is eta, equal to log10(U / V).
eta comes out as 0.002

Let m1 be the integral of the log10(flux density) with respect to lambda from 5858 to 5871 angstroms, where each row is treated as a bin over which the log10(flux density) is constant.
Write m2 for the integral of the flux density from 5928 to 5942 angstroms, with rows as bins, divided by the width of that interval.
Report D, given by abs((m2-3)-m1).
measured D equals 6.17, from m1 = 12.79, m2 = 9.63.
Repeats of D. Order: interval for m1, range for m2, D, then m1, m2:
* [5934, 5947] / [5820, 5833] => 5.92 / 12.75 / 9.84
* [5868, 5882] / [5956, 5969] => 7.53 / 14.34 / 9.81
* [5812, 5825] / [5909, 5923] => 6.49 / 12.86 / 9.37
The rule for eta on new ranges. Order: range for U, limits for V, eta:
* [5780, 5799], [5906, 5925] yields 0.009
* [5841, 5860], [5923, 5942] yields -0.003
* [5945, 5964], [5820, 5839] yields -0.007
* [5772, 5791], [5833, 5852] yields -0.019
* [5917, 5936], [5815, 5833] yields -0.009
